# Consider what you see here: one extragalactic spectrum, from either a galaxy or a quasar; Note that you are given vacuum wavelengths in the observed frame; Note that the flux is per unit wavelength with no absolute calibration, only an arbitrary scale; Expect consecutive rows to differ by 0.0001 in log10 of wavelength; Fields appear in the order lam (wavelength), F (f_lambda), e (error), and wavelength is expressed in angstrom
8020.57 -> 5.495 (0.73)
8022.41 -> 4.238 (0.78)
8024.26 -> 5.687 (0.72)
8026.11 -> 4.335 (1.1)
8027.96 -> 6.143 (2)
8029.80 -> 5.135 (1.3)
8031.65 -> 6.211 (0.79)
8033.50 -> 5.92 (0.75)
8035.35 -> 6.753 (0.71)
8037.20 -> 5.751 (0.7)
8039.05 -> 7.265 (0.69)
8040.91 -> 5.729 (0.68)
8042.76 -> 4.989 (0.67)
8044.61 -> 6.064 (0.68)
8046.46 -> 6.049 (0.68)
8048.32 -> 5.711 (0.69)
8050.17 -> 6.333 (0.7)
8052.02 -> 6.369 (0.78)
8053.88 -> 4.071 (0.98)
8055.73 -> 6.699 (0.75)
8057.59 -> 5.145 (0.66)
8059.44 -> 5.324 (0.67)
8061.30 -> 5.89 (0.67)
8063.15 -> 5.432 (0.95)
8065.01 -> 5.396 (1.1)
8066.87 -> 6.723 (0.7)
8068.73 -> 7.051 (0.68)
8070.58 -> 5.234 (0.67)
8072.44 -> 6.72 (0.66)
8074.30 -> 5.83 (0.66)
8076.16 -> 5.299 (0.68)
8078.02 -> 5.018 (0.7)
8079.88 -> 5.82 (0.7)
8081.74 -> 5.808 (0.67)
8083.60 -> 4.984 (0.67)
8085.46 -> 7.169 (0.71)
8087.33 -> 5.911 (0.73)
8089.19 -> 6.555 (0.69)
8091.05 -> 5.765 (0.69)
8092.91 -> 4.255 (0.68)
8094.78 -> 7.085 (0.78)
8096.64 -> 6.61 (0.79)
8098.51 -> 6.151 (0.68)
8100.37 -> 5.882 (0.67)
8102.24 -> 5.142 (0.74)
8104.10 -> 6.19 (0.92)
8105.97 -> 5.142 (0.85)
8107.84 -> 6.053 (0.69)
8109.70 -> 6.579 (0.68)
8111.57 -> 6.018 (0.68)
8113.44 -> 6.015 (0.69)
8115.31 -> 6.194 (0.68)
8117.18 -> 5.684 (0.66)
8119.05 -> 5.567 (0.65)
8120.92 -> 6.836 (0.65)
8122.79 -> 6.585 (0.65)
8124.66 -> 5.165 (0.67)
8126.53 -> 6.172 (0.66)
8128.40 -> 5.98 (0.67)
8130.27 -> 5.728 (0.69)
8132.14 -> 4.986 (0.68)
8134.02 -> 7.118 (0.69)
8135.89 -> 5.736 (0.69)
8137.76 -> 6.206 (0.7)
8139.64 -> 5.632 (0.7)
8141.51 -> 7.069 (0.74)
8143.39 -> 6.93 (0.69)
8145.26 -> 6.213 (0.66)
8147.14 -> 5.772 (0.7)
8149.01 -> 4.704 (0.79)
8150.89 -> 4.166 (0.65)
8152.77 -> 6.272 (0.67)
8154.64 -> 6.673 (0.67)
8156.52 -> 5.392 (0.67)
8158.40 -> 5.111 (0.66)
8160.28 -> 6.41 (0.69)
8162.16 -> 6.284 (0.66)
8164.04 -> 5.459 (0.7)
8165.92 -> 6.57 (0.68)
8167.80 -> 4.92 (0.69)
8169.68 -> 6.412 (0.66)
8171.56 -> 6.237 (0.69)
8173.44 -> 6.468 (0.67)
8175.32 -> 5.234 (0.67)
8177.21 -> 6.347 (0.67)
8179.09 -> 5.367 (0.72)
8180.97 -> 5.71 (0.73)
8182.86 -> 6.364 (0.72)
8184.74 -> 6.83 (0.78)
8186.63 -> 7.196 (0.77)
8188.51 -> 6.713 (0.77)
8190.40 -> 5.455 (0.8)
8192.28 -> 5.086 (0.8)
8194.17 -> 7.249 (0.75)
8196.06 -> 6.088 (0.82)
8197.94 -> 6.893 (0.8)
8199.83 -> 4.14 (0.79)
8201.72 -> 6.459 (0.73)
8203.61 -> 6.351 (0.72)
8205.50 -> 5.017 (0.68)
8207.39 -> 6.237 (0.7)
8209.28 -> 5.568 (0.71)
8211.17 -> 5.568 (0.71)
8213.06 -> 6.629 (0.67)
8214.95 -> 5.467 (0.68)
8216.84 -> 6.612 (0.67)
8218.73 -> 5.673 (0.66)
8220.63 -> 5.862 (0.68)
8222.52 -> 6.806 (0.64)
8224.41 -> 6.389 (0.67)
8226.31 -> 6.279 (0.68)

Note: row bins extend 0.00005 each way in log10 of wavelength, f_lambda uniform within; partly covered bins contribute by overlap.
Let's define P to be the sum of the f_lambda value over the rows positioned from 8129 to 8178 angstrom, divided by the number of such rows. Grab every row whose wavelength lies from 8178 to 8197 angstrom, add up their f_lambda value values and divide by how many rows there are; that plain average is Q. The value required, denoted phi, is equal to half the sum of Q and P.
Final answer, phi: 6.07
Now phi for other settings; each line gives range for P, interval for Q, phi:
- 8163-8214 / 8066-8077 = 6.08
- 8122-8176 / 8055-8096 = 5.89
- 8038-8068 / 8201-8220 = 5.89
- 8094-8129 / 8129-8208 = 6.02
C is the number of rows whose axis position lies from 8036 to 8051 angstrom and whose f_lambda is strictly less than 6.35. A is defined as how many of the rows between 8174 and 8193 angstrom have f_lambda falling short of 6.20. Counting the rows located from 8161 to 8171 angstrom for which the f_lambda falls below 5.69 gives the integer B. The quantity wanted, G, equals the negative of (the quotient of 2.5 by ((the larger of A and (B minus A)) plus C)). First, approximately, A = 5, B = 2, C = 7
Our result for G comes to -0.208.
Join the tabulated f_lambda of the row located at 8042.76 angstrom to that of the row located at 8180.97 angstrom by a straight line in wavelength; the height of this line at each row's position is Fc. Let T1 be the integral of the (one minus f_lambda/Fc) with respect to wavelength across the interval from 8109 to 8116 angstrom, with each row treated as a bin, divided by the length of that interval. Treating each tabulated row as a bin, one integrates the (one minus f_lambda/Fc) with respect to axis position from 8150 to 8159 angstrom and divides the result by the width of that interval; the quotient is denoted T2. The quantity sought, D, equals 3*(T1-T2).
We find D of -0.5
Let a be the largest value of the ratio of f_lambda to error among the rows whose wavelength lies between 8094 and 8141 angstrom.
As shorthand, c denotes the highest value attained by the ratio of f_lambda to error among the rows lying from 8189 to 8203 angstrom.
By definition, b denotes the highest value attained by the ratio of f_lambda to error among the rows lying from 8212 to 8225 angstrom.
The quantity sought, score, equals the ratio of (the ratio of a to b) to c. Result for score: 0.102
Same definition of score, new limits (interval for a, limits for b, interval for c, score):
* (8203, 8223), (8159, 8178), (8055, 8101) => 0.106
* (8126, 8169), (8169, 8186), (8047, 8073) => 0.102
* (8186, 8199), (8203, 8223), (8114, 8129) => 0.086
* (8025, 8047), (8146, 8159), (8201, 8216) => 0.107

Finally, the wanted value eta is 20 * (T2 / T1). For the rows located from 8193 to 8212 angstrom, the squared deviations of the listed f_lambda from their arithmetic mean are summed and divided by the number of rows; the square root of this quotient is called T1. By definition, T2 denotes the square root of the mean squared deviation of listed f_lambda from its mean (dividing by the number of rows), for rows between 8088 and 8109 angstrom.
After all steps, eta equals 17.5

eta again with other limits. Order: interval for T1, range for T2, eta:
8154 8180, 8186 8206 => 31.8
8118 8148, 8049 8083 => 23.2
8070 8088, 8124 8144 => 20.5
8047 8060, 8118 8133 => 14.4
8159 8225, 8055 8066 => 15.0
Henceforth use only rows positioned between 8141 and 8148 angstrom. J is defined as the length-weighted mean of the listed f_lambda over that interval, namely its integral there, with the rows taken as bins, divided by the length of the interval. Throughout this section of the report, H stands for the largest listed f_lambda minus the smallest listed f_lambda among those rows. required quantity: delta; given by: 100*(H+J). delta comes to 776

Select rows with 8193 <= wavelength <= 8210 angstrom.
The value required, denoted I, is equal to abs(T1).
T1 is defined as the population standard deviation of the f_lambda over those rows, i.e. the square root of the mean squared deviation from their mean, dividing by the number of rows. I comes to 0.90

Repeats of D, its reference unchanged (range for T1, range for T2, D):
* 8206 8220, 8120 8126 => 0.4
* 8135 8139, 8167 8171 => -0.2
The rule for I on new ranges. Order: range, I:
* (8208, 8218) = 0.53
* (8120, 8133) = 0.64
